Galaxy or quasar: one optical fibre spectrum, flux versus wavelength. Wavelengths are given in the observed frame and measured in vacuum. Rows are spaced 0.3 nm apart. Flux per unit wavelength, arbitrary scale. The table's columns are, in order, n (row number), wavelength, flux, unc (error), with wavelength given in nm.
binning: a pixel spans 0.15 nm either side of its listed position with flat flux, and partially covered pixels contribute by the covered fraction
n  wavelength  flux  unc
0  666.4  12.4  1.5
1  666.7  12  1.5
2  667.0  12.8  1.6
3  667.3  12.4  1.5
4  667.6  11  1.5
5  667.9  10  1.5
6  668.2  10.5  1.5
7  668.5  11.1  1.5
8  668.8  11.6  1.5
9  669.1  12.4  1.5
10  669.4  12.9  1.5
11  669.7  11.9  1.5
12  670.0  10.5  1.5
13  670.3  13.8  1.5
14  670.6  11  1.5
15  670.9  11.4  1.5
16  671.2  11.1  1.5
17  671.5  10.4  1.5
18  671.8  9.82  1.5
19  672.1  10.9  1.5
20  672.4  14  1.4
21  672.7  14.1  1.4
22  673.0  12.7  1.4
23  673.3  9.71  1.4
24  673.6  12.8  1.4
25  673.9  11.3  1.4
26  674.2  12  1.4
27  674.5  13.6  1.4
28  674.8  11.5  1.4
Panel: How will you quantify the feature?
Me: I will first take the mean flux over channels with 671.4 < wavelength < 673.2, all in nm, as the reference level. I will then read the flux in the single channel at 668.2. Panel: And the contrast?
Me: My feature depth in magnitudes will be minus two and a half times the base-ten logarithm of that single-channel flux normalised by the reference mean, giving 0.14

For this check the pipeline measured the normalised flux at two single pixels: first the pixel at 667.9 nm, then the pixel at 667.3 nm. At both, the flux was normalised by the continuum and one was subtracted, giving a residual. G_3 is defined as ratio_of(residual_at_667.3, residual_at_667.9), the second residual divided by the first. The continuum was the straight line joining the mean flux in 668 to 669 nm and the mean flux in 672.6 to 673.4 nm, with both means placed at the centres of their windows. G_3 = -1.8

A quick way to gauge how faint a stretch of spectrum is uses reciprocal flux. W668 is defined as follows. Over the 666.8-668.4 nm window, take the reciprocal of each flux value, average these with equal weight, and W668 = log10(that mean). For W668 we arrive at -1.05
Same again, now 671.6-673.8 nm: -1.07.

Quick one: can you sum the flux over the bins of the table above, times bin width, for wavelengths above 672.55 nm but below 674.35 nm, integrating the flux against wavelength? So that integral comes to 21.8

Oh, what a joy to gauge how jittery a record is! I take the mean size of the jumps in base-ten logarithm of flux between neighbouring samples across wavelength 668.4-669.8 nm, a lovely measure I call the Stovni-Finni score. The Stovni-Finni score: 0.025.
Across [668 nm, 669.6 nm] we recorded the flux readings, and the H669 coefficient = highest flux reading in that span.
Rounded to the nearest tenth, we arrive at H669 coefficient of 12.9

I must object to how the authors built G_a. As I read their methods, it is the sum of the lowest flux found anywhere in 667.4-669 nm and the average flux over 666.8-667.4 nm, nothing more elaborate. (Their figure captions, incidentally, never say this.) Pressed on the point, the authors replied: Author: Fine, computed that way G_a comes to 22.6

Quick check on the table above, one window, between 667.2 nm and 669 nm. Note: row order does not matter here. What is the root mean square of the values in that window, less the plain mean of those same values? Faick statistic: 0.026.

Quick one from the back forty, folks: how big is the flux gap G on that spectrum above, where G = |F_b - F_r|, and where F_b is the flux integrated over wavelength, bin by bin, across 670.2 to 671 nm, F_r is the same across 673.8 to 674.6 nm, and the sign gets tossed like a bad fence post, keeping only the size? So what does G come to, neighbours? 0.2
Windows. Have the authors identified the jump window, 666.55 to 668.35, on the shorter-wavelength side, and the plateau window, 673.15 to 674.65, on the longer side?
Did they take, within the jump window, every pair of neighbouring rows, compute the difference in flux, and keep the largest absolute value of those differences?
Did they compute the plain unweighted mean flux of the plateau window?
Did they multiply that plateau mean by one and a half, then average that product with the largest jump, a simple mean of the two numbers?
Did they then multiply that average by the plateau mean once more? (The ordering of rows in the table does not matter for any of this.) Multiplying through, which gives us 114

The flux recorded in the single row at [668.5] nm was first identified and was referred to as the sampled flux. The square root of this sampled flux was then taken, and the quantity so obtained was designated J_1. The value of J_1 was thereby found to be 3.33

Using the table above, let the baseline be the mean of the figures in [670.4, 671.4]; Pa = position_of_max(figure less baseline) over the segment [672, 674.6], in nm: 672.7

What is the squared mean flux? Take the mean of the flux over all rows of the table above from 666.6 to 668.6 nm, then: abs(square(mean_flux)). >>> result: 130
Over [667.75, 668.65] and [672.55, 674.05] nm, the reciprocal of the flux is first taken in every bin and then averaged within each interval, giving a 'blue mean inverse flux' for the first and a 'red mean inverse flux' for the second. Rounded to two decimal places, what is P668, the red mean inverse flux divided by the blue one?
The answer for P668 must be 0.88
